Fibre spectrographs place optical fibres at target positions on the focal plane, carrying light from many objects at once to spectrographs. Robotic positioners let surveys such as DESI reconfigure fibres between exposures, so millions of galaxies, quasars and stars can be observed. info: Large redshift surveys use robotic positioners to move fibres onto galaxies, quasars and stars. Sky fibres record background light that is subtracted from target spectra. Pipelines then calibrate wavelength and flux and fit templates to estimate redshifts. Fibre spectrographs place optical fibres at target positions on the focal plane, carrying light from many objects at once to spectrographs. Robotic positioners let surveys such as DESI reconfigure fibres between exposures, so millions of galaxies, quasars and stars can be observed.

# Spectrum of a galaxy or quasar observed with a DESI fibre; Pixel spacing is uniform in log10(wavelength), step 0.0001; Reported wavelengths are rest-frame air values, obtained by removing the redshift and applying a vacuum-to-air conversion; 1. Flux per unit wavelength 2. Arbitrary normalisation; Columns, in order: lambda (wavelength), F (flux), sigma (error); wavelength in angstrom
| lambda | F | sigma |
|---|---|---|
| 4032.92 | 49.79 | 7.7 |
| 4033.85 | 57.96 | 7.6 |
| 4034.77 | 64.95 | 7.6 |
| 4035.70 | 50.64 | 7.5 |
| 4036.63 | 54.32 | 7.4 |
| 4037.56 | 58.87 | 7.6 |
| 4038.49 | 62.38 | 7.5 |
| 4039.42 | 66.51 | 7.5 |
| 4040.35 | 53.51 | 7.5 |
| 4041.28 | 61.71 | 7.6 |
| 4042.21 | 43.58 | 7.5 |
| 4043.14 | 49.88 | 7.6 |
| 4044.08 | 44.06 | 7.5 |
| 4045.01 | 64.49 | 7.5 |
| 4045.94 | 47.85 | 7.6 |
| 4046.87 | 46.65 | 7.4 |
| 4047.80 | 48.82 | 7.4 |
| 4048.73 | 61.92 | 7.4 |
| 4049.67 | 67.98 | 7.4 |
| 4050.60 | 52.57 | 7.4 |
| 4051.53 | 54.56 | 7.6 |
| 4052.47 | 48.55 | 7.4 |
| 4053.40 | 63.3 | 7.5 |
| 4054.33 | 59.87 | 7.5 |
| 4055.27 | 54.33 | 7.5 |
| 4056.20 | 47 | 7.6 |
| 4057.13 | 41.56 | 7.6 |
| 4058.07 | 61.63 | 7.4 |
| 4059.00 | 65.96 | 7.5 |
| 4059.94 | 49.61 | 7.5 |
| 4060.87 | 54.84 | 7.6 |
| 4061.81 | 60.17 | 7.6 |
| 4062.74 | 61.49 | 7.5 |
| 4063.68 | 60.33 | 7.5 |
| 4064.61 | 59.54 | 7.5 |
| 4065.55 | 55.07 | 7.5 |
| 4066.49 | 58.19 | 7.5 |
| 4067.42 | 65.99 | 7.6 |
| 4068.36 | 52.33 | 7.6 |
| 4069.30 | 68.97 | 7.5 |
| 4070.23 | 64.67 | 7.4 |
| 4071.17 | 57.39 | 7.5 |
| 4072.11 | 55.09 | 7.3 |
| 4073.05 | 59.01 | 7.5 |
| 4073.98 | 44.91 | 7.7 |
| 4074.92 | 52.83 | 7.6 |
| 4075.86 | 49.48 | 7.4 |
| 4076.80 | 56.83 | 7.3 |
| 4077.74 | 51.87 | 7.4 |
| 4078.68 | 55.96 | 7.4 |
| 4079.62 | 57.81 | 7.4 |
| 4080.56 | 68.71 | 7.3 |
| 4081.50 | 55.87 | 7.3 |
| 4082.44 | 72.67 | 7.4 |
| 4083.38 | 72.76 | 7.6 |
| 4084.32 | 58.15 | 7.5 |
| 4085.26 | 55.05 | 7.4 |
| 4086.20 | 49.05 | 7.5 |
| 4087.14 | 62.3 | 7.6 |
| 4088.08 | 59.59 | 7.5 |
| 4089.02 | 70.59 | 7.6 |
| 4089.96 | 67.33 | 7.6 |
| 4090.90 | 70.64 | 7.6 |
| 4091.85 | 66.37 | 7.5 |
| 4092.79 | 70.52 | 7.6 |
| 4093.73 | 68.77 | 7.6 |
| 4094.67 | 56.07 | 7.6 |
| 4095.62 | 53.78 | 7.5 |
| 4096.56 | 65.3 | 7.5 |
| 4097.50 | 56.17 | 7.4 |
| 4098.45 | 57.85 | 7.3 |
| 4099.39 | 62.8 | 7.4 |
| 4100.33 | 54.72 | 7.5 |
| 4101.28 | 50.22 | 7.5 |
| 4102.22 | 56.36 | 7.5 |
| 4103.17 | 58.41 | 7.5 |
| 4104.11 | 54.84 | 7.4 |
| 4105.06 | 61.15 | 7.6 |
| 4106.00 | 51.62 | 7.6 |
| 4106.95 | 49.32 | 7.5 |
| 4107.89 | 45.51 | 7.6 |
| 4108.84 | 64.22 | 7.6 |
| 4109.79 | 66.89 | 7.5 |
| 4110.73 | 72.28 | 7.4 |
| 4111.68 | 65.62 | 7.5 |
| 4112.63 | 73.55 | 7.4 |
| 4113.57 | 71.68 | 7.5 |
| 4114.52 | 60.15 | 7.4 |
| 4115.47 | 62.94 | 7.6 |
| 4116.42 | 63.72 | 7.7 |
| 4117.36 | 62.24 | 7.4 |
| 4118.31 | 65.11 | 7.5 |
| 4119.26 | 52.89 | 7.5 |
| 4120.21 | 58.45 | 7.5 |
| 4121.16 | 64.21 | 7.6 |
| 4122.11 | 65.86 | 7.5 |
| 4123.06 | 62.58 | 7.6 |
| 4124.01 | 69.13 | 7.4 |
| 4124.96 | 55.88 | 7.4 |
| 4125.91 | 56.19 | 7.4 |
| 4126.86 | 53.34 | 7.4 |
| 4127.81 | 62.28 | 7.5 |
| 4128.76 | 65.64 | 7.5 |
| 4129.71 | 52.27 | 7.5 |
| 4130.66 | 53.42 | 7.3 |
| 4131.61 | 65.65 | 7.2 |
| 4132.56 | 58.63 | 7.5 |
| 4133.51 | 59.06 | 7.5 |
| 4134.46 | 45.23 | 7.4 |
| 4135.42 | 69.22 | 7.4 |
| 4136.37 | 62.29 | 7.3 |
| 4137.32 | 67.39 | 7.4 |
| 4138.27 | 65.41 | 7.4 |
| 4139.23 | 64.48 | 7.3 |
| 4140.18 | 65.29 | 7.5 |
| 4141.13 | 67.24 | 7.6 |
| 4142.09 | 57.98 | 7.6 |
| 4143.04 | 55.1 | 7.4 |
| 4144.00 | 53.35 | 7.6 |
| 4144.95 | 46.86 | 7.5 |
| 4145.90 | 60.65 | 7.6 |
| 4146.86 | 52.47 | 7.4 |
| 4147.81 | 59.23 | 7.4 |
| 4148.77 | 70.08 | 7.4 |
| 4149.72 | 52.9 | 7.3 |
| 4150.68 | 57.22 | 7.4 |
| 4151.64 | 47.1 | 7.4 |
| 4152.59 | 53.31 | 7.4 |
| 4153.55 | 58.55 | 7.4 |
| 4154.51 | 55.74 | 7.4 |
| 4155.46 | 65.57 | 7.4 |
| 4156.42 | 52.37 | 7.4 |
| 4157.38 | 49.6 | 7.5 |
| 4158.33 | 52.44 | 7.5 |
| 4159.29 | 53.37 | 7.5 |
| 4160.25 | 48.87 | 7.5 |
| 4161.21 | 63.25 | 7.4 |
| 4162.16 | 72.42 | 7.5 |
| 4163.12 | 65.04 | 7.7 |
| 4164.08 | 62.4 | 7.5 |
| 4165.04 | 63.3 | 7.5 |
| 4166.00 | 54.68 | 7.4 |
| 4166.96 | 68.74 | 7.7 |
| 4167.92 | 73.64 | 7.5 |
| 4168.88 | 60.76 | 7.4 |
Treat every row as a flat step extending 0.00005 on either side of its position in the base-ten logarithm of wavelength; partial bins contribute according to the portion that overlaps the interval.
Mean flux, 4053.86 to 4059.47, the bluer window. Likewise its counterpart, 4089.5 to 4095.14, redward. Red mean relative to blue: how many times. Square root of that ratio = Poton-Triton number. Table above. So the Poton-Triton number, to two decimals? 1.10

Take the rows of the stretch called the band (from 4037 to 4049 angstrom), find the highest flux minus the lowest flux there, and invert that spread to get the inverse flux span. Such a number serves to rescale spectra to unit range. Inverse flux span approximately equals 0.044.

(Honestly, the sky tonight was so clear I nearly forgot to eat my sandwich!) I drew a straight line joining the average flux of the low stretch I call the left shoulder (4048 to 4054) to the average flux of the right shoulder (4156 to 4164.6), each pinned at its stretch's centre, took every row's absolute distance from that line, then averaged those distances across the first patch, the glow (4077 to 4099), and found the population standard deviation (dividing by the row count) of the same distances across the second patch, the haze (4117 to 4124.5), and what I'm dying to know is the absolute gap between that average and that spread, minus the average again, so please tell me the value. -2.9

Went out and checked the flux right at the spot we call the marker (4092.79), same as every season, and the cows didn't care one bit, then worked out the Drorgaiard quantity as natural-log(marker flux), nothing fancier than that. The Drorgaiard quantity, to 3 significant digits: 4.26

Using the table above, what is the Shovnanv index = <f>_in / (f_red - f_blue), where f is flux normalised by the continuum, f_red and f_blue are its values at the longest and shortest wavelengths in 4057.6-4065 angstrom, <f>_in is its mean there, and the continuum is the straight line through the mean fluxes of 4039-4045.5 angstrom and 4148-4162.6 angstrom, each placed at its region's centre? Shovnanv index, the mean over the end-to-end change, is -27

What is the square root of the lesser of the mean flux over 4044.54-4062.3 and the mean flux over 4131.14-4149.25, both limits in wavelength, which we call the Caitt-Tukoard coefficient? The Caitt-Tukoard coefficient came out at 7.44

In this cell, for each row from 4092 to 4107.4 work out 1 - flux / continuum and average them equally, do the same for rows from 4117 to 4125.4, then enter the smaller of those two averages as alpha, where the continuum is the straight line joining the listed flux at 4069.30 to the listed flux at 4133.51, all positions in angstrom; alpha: -0.01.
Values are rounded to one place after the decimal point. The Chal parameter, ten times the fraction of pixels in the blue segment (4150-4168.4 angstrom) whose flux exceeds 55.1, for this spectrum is 5.8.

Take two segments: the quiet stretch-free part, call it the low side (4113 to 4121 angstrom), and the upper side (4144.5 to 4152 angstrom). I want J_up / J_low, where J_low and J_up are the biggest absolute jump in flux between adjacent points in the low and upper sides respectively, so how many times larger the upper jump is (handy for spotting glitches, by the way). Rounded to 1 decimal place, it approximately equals 1.4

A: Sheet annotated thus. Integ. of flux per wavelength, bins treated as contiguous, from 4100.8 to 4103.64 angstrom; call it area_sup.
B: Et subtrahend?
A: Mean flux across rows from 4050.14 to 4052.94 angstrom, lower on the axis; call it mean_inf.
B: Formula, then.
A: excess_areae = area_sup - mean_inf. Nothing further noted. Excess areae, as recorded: 104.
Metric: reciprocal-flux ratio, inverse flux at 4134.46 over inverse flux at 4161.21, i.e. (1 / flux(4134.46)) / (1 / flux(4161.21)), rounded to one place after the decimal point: 1.4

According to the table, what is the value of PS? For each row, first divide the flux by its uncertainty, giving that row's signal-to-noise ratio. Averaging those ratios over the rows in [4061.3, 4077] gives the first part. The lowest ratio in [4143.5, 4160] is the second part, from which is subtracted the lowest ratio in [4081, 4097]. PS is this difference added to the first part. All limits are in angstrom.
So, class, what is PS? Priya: 7.4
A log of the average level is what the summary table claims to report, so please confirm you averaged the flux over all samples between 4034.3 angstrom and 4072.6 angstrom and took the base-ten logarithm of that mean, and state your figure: 1.75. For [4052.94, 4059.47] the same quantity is 1.75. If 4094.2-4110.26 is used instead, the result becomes 1.75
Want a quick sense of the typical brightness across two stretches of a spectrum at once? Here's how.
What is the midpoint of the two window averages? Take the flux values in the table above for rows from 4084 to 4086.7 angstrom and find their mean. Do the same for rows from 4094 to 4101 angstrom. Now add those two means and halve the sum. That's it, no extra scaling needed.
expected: 56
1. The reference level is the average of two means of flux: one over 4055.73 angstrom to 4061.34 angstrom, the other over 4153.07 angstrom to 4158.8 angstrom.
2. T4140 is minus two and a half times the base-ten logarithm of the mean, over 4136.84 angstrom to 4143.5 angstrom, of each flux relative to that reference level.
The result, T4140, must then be -0.16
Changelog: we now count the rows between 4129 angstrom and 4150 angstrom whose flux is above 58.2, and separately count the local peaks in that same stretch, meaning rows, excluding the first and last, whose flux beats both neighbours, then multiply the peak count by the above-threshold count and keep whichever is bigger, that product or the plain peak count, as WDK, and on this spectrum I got 91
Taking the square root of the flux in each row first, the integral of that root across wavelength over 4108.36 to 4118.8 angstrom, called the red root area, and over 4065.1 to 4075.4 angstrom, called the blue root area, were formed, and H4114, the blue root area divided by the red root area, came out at 0.92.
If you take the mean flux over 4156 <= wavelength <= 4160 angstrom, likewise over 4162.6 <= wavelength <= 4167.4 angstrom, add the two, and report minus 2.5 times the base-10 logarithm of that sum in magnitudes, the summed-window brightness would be -5.15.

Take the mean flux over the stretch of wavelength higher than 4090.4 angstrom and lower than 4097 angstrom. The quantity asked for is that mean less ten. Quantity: 54.5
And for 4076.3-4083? 50.0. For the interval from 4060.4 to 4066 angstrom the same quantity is 48.6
